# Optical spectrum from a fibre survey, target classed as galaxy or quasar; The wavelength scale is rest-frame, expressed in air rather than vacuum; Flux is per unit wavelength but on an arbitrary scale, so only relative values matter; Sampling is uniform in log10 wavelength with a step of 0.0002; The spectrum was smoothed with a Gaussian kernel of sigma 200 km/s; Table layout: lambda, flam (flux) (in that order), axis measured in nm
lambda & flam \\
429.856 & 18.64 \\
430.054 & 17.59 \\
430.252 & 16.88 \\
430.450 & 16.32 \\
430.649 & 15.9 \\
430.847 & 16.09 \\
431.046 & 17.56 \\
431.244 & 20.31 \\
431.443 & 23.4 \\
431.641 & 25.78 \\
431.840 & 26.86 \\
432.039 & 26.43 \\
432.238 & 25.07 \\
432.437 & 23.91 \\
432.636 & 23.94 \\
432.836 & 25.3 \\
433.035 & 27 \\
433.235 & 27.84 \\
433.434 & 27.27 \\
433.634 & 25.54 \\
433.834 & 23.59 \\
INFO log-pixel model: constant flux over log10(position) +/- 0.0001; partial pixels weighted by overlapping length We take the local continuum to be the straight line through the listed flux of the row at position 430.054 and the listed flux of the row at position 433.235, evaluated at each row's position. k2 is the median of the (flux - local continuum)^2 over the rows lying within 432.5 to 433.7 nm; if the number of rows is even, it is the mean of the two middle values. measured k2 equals 2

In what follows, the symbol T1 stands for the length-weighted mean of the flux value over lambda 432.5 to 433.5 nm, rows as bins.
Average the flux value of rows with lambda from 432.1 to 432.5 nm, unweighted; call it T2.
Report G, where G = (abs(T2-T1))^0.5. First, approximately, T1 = 26.1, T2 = 24.5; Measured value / 1.3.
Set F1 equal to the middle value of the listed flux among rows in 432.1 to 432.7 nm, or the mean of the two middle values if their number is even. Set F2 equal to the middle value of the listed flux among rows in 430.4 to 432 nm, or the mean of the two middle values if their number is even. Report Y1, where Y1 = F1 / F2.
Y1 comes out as 1.26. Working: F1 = 23.9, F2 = 18.9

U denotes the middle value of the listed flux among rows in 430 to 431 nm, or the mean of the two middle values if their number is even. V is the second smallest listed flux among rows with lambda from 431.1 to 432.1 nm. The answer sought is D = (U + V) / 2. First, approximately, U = 16.3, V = 23.4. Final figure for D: 19.9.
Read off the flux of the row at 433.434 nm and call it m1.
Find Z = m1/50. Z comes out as 0.545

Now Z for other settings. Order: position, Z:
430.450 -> 0.326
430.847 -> 0.322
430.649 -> 0.318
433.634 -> 0.511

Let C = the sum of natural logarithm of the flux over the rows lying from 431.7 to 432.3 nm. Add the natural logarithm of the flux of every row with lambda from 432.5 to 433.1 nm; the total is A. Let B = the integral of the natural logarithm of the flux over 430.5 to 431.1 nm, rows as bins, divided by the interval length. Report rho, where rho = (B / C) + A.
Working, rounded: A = 9.7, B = 2.79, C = 9.8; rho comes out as 10.0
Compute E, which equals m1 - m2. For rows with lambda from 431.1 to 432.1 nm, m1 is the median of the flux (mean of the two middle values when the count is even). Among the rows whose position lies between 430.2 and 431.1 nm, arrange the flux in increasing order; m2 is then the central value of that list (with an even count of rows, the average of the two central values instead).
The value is 9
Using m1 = 25.8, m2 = 16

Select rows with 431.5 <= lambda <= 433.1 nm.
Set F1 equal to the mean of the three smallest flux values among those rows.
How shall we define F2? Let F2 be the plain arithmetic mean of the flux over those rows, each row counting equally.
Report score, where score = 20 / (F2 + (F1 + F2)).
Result 0.265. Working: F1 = 24.3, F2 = 25.5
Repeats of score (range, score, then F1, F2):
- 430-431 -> 0.406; 16.1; 16.6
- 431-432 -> 0.303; 20.4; 22.8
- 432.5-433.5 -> 0.257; 25.4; 26.3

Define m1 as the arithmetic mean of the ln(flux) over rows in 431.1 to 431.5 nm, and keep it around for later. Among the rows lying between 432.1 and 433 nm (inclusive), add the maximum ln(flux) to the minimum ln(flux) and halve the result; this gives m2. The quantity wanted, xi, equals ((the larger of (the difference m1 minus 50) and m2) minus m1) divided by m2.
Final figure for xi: 0.04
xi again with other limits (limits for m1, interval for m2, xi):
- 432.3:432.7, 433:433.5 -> 0.04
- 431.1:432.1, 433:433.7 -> 0.03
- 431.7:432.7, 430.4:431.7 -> -0.07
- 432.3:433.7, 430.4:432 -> -0.07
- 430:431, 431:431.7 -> 0.08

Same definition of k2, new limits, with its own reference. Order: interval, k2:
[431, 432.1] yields 8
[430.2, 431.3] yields 8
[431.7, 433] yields 3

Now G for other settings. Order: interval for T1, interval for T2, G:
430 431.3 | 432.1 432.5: 2.7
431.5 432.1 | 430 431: 3.1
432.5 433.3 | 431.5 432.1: 0.7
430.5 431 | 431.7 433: 3.0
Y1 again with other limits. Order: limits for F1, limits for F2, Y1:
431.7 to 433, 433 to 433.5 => 0.92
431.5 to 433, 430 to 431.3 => 1.50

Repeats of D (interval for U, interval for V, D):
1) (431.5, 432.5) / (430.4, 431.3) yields 20.9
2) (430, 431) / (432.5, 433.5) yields 20.8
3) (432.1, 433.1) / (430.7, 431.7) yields 21.3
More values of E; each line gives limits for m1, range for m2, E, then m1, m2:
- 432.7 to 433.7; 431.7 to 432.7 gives 2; 27.0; 25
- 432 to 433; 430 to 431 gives 9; 25.1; 16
